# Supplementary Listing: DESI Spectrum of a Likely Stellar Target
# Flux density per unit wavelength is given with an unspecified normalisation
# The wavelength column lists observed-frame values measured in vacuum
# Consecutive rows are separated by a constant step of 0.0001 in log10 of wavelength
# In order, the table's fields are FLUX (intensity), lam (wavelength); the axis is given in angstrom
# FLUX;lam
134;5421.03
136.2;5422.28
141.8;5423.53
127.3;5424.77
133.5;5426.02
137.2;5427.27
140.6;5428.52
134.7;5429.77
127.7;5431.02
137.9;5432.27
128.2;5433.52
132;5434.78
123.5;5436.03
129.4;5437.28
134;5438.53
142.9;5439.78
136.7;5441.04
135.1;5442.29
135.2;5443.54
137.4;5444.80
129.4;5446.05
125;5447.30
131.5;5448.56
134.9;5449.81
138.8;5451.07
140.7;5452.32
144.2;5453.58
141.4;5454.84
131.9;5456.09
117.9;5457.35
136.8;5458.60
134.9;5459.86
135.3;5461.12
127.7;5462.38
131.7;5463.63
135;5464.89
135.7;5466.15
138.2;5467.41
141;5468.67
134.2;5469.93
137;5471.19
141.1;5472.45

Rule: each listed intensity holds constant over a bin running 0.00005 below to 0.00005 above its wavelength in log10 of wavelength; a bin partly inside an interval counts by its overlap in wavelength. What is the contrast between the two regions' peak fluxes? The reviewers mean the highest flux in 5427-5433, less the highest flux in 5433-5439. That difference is 6.6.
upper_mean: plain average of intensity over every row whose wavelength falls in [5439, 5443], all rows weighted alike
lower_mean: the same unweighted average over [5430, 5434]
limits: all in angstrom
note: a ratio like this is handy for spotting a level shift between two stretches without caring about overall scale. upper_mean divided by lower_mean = 1.05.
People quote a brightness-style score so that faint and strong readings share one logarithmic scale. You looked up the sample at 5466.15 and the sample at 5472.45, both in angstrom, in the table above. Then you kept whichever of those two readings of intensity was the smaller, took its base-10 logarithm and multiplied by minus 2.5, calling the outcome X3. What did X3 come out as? -5.331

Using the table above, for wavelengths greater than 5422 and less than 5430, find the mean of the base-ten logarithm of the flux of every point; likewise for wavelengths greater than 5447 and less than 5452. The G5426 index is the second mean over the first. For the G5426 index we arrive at 0.995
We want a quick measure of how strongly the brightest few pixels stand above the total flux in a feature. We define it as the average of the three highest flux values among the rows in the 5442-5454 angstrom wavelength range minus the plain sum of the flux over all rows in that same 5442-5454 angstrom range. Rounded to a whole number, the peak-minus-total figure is -1211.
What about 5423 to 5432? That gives -803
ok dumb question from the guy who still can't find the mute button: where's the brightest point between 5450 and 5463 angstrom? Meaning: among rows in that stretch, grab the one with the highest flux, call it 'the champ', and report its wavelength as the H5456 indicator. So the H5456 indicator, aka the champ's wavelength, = 5453.58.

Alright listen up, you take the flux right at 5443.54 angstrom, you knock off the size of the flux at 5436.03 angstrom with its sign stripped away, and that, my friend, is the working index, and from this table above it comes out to 12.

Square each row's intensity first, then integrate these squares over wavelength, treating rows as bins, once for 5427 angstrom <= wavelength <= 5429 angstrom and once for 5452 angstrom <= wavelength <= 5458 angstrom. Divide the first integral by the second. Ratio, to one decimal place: 0.4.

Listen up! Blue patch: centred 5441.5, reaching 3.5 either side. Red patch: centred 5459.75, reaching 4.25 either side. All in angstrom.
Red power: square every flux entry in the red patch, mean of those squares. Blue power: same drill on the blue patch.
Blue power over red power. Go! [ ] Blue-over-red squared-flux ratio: 1.09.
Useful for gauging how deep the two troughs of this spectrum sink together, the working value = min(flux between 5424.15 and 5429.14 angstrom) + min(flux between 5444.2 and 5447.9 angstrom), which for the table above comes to 252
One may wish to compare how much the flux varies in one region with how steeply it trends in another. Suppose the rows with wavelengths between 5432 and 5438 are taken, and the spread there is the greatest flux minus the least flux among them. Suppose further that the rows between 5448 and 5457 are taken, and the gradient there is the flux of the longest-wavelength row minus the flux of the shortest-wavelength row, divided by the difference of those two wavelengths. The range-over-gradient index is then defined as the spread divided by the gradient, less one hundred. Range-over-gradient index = 171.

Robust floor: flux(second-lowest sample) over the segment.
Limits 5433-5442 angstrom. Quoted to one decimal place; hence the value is 128.2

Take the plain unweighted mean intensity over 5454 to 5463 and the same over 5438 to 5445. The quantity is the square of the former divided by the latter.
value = 128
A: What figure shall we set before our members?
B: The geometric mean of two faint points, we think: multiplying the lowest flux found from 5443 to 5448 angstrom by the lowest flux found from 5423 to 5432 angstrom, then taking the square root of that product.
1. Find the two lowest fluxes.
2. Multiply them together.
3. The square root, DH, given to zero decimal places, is 126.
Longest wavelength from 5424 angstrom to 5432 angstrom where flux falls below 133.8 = 5431.02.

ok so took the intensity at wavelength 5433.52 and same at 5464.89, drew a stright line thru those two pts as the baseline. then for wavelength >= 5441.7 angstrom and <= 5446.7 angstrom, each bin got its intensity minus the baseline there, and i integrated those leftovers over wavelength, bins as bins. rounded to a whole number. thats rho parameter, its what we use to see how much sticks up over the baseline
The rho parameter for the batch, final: 19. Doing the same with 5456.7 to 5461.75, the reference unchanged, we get -13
